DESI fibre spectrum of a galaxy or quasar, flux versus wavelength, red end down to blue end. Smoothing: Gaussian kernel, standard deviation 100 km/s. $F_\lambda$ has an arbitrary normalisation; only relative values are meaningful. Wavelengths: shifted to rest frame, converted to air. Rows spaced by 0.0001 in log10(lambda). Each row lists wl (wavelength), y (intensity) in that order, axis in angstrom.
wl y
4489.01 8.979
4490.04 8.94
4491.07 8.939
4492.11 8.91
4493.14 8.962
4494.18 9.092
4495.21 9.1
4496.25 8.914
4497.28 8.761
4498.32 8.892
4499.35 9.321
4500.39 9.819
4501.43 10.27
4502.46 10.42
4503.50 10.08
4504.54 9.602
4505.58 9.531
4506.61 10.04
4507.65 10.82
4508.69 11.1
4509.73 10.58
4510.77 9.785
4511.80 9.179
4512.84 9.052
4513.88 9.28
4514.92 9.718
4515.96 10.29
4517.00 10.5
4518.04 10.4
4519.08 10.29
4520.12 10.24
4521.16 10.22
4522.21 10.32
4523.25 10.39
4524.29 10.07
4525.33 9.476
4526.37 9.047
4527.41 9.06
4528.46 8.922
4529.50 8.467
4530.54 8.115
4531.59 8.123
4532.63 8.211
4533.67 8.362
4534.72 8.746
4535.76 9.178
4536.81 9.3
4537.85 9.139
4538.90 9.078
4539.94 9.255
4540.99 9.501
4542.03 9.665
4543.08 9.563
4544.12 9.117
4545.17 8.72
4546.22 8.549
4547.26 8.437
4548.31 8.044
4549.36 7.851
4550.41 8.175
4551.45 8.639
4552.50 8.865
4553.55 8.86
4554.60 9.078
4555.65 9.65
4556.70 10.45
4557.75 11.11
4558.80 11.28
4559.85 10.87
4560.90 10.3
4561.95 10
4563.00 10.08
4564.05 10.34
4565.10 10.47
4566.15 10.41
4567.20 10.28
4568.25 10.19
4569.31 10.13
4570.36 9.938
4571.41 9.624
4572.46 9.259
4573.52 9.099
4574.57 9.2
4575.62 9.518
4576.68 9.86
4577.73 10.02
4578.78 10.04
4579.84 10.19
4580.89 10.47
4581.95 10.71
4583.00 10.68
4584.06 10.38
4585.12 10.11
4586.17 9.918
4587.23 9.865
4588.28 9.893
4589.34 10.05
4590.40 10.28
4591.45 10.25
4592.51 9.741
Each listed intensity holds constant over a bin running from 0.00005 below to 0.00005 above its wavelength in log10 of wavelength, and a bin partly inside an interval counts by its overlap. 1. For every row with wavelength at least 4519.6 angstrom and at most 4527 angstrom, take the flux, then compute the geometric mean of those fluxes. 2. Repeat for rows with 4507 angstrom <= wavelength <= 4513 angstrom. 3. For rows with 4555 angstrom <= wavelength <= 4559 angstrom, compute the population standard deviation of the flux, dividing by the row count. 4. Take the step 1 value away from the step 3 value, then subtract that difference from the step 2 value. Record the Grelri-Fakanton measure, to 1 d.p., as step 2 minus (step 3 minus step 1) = 19.4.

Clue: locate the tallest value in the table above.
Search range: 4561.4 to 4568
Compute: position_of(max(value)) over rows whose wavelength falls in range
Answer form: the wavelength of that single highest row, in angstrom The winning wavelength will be 4565.10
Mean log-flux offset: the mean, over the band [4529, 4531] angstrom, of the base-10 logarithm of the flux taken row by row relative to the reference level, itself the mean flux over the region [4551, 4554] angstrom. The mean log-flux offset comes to -0.025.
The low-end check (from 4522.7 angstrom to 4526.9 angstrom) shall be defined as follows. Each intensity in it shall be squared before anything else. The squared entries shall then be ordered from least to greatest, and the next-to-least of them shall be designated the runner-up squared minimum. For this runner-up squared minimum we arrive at 90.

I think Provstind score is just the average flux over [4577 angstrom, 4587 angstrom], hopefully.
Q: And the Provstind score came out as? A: 10.3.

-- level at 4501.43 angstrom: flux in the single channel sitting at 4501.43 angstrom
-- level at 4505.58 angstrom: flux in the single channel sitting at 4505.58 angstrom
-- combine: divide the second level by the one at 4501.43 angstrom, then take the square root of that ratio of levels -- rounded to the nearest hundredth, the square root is 0.96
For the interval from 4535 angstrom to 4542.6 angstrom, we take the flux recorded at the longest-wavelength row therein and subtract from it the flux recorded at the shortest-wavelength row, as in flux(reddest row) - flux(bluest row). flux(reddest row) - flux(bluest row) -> 0.5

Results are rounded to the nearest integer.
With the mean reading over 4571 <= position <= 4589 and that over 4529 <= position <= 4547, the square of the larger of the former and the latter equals 99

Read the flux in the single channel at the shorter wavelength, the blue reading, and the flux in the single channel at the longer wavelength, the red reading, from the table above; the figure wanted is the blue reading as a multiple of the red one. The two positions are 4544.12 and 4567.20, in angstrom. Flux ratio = 0.89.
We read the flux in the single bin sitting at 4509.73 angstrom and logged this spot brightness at 10.58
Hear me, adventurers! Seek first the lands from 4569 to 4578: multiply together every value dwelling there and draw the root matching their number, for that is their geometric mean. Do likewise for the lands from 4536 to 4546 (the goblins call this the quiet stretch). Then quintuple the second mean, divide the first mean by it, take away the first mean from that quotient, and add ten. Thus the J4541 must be 0.59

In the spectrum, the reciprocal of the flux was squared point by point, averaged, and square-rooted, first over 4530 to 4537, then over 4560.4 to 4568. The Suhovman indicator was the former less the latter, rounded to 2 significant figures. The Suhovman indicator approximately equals 0.020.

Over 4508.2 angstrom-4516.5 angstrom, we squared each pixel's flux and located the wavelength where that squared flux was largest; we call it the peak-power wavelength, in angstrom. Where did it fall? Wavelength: 4508.69 angstrom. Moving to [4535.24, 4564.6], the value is 4558.80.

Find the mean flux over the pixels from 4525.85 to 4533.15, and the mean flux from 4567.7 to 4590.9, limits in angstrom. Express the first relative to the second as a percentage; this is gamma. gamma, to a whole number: 86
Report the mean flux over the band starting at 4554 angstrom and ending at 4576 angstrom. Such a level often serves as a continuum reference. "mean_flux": 10.1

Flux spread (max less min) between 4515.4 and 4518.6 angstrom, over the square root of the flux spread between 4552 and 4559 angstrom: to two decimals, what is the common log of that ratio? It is -0.87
